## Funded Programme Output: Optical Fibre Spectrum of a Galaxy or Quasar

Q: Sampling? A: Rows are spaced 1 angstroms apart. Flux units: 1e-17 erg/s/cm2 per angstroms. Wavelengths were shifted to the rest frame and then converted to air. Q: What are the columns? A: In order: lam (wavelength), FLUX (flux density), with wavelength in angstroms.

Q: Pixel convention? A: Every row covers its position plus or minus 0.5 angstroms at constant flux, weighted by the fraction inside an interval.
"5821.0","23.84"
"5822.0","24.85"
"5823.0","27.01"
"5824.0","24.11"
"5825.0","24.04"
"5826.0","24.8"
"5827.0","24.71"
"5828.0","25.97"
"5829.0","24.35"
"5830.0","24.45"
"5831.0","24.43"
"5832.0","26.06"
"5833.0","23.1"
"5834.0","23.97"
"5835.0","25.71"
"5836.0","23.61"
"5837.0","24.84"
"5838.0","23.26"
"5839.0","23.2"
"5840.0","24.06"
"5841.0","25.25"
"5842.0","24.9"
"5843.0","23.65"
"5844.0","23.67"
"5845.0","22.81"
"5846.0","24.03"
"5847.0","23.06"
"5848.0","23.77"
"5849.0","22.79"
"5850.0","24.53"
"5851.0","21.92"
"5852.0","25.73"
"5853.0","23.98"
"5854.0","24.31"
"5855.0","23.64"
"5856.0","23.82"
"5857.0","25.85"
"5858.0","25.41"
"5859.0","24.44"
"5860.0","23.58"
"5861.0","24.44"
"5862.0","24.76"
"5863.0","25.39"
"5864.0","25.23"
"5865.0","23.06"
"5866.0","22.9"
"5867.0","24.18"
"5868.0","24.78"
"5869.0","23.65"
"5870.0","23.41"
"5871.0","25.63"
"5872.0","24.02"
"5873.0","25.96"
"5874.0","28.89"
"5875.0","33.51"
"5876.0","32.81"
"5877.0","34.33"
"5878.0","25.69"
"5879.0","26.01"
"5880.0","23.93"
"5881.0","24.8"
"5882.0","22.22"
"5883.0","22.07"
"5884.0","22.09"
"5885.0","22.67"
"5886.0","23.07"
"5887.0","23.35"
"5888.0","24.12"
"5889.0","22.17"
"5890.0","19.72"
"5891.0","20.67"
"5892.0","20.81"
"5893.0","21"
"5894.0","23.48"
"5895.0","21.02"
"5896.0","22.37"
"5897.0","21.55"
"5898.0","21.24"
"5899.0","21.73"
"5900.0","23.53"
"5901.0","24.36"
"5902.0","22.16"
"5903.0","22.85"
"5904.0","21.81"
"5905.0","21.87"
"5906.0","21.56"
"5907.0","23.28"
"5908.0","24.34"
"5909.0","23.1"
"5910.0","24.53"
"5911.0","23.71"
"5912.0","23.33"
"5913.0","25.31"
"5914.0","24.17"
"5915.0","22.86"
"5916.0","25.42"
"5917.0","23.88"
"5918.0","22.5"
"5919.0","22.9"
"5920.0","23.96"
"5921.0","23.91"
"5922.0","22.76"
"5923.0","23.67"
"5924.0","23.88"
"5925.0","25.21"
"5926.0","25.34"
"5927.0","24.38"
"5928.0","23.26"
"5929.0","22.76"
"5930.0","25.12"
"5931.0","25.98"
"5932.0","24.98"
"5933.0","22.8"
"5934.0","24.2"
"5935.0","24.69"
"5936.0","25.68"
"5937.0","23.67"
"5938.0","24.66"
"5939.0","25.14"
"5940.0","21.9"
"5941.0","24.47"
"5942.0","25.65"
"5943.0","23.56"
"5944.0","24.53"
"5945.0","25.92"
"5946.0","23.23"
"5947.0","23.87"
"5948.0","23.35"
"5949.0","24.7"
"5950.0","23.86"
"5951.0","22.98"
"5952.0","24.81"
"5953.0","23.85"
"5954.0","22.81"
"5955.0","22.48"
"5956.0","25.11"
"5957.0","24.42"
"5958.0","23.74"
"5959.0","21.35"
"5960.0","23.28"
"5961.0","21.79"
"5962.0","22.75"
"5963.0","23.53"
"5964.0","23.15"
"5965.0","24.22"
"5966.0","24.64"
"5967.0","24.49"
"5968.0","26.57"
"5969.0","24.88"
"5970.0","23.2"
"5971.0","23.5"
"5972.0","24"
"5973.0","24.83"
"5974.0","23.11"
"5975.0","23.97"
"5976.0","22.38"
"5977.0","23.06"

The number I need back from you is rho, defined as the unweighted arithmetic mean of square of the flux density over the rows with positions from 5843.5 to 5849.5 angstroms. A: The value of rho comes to 546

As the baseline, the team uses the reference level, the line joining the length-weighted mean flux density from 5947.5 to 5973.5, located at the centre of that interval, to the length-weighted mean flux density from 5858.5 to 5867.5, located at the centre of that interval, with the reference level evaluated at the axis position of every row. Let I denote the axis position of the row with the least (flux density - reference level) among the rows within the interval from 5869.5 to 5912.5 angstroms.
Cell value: 5890.0 angstroms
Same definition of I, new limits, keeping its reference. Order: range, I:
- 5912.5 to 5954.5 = 5940.0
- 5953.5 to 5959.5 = 5959.0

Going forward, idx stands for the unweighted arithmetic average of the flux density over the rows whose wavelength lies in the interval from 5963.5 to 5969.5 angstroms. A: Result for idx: 24.7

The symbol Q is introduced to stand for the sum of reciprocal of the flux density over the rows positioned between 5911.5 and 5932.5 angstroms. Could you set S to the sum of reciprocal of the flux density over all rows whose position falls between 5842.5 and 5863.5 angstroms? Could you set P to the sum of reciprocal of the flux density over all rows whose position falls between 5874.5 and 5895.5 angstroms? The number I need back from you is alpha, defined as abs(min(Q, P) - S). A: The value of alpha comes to 0.00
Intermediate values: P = 0.886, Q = 0.874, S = 0.874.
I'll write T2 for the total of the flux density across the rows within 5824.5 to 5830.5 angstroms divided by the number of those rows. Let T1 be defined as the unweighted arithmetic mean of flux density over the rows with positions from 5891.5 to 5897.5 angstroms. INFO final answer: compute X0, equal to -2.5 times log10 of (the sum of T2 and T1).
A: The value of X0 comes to -4.17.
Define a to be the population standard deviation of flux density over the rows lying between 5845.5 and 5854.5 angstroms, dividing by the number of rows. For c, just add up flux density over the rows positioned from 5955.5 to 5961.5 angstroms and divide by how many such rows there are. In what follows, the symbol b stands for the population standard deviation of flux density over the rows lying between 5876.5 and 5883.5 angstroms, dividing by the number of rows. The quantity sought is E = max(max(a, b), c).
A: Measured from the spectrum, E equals 23.3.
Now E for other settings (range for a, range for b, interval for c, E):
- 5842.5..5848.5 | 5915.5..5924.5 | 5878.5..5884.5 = 23.5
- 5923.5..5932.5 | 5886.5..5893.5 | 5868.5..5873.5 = 24.5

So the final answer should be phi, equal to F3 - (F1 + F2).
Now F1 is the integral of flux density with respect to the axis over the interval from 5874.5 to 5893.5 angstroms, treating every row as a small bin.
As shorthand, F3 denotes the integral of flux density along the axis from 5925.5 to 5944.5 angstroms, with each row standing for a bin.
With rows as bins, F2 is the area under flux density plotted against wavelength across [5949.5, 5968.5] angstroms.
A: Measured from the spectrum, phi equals -452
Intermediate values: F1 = 465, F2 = 450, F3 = 463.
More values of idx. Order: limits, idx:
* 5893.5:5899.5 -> 21.9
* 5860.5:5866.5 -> 24.3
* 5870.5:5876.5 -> 28.5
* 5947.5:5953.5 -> 23.9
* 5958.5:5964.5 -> 22.6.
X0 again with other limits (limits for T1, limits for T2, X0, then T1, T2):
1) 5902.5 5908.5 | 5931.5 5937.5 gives -4.18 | 22.6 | 24.3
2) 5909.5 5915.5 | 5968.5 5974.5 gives -4.20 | 24.0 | 23.9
